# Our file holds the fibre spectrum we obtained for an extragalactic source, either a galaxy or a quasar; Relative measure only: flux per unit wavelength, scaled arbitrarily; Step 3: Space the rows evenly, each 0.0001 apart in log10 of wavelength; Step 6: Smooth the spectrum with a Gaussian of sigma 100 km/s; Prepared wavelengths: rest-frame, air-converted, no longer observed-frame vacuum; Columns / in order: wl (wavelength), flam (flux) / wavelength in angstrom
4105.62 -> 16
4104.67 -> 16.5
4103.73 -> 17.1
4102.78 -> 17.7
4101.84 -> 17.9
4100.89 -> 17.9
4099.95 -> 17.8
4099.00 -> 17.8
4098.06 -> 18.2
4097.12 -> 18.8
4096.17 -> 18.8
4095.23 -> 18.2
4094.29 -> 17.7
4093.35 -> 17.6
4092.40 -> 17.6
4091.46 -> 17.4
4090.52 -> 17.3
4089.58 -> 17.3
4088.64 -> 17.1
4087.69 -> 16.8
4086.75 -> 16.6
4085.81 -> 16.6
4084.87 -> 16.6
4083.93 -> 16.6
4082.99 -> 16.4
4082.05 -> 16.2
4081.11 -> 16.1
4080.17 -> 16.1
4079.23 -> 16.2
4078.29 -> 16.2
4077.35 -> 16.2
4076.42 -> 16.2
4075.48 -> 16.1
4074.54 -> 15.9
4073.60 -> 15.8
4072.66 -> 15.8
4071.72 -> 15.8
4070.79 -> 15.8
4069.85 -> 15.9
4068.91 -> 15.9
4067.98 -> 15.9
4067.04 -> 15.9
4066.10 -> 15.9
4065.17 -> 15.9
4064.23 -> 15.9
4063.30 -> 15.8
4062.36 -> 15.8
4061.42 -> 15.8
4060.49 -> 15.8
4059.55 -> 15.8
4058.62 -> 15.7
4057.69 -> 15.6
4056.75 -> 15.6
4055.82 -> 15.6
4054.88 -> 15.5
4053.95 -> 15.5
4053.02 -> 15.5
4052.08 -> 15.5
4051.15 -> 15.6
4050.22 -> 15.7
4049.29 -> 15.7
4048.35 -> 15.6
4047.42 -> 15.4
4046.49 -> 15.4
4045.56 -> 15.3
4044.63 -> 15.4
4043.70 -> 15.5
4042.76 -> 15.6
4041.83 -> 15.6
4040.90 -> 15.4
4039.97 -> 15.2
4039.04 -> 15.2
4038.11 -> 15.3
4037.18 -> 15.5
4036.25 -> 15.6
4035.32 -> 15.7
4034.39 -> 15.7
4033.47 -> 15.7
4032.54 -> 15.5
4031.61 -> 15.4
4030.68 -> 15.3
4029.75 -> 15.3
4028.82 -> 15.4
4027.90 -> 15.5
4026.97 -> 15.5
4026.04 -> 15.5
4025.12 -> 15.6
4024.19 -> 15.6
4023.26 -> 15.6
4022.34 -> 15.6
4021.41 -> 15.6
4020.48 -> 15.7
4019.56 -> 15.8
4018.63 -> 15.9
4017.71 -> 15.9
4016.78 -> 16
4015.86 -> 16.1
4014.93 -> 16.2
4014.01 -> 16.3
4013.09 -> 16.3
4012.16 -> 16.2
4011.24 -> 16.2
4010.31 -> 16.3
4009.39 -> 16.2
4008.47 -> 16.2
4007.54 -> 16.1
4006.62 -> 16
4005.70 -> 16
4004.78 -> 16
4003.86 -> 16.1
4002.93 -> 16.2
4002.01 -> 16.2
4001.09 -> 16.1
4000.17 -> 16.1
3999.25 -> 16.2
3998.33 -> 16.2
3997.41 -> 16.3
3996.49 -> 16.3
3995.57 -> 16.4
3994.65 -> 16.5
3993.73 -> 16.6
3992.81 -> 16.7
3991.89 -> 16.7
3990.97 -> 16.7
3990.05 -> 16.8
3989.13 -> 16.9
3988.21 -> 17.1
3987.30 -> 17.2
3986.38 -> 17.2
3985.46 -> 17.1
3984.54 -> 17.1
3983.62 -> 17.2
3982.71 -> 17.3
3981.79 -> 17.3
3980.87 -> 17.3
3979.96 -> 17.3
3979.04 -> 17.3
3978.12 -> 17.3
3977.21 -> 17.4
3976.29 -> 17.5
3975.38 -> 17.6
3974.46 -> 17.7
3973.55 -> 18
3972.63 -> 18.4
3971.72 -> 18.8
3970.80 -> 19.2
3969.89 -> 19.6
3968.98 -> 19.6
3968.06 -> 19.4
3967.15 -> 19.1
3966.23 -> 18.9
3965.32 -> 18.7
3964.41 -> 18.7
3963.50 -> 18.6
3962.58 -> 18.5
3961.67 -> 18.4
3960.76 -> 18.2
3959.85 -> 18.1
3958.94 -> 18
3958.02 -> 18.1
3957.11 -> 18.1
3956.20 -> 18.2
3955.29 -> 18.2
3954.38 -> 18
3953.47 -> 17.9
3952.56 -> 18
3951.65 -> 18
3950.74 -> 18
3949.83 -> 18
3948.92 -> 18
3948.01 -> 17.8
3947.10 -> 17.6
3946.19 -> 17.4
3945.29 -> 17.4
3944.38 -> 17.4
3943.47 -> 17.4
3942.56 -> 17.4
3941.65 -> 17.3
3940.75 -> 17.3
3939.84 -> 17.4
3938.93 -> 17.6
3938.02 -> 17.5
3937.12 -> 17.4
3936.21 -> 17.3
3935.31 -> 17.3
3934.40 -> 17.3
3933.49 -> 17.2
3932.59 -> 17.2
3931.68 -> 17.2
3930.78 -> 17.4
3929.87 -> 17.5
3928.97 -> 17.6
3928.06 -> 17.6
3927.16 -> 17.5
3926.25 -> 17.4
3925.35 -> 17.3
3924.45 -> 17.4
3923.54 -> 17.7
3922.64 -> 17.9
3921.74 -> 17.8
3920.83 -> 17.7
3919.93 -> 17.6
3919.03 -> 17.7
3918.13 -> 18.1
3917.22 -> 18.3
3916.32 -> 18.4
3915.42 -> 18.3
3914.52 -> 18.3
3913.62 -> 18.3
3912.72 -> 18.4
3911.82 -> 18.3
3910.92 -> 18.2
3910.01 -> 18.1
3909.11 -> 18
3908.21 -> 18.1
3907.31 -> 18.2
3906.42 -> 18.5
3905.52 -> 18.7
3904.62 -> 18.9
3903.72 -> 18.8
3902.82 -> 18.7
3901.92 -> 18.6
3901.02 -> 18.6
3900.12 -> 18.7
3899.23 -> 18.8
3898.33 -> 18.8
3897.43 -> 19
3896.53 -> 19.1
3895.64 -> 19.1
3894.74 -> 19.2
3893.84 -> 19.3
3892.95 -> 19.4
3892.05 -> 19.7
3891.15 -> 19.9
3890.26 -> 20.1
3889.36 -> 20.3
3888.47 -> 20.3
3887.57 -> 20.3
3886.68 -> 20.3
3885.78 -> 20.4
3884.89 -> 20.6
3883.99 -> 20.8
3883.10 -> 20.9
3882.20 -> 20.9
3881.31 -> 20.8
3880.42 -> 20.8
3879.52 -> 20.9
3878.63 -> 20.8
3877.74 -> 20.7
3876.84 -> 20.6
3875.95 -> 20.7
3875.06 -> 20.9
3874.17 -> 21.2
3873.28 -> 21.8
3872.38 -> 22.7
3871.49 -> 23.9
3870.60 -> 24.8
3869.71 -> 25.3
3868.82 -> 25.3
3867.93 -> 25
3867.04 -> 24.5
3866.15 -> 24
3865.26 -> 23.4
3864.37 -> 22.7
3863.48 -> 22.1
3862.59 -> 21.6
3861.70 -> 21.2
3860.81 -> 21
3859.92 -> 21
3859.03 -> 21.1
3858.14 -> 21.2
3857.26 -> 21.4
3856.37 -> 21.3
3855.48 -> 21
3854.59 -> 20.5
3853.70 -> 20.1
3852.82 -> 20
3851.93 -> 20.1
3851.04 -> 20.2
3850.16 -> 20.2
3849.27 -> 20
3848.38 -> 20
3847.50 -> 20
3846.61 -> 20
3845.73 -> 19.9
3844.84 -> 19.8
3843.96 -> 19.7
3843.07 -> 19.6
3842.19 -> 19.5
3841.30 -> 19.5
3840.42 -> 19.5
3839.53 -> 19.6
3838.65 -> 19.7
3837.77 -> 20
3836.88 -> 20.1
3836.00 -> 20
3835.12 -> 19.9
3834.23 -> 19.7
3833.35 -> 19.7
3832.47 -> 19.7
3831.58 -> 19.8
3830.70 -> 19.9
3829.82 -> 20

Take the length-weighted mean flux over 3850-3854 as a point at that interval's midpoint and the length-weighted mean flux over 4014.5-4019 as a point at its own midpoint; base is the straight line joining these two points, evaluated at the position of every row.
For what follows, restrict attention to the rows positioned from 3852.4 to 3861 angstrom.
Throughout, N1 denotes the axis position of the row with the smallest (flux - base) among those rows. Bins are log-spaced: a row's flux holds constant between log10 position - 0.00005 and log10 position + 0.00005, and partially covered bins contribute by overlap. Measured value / 3852.82 angstrom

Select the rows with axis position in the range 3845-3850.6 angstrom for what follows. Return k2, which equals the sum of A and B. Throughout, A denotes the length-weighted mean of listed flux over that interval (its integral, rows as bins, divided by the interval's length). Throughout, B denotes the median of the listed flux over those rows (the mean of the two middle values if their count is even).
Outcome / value 40.0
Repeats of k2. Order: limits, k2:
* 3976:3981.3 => 34.6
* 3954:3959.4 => 36.2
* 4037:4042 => 30.7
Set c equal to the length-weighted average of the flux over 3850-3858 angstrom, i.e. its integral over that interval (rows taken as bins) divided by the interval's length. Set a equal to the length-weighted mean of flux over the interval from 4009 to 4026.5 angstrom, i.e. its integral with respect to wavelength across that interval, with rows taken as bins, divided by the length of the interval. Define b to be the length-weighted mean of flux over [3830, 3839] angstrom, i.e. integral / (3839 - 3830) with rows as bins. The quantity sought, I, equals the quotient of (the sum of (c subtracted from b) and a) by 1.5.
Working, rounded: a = 16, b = 19.9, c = 20.6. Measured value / 10.1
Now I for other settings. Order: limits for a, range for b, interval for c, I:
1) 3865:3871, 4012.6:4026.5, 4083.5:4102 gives 15.3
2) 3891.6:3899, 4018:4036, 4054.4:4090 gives 12.5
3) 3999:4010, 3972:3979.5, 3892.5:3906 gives 9.9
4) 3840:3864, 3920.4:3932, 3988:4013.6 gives 14.4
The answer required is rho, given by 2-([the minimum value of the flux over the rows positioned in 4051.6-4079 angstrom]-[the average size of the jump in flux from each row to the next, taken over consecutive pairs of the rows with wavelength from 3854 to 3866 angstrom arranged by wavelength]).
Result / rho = -13.2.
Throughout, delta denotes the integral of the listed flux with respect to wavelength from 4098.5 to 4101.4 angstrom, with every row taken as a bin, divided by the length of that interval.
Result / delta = 18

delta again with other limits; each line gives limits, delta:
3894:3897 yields 19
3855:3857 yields 21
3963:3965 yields 19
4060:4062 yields 16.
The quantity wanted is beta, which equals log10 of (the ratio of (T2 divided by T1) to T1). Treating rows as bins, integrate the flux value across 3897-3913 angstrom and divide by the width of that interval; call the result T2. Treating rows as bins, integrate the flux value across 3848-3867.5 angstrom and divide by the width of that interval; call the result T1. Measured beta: -1.39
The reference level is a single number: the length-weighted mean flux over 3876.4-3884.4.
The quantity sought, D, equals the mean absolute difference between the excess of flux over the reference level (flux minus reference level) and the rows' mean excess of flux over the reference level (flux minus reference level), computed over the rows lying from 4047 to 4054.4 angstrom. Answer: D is 0.1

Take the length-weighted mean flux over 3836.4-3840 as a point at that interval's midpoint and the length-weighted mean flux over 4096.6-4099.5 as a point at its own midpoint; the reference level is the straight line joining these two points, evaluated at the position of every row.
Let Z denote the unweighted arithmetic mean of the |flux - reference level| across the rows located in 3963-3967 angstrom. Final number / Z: 0.3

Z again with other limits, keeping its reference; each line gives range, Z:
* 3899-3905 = 0.7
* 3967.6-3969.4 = 0.5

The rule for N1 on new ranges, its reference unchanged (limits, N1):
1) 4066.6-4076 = 4070.79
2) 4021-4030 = 4029.75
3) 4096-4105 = 4104.67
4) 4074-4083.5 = 4074.54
